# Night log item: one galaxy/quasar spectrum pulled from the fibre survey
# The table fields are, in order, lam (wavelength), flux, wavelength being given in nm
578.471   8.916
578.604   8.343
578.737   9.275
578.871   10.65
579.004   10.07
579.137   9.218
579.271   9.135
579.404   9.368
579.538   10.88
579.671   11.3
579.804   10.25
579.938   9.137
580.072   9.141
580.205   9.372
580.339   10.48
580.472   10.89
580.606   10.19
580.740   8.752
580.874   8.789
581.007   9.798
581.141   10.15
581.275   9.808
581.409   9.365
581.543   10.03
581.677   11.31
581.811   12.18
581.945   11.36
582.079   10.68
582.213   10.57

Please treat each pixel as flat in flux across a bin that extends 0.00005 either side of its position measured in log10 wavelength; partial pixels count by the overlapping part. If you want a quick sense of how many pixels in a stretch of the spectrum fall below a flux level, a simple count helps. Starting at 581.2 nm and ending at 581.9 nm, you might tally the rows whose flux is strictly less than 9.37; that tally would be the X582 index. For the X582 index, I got 1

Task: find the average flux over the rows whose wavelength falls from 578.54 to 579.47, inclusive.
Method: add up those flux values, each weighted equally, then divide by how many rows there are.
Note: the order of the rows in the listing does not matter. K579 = 9.4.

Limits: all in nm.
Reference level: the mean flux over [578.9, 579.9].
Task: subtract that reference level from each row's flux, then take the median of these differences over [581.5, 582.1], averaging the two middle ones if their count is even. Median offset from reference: 1.3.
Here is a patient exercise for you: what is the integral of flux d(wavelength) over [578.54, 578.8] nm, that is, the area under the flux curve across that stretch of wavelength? 2.3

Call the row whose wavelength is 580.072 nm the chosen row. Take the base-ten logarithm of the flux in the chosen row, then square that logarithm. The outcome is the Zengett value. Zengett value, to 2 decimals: 0.92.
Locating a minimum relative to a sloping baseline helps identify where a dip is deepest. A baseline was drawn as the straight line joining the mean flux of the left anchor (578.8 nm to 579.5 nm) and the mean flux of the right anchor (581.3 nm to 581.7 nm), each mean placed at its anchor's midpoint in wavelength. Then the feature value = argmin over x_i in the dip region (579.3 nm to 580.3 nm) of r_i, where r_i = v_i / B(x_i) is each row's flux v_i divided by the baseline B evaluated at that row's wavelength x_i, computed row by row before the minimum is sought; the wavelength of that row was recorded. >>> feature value 580.072 nm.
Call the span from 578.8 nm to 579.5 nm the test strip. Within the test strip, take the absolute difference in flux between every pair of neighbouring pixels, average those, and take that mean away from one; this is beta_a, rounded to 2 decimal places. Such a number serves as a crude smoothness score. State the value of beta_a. 0.56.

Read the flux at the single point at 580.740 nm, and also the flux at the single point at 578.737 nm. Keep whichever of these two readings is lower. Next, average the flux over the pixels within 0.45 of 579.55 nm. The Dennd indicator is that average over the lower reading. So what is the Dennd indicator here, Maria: 1.13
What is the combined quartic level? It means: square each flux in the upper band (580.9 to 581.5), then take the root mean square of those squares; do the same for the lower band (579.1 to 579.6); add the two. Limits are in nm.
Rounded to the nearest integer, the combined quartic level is 191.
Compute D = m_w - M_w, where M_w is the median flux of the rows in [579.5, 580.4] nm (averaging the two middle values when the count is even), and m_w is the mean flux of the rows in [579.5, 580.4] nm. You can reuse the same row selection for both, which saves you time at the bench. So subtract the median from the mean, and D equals -0.2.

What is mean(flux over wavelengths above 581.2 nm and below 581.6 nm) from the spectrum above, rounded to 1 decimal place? 9.7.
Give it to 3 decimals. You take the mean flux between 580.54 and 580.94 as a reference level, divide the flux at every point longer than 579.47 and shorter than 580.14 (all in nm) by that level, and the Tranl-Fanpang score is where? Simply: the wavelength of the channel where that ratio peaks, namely 579.671 nm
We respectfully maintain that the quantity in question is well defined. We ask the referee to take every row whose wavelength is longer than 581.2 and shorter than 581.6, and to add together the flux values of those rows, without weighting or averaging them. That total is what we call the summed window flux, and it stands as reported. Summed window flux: 29.2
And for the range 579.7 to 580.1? 28.5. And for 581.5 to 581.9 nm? 33.5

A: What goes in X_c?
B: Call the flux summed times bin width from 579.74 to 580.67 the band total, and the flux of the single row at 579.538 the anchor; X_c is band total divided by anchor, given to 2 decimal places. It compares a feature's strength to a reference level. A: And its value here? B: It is 0.85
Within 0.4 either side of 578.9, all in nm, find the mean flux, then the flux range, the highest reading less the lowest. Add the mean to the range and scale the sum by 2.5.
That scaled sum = 29.4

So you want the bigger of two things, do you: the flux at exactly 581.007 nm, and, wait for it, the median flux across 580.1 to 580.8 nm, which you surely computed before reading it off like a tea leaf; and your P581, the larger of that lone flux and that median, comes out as 10.2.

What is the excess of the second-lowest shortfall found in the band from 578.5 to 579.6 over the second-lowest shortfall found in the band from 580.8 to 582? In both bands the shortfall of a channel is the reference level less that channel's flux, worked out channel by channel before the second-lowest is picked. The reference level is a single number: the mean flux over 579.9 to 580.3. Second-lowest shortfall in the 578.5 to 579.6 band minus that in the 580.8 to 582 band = 0.7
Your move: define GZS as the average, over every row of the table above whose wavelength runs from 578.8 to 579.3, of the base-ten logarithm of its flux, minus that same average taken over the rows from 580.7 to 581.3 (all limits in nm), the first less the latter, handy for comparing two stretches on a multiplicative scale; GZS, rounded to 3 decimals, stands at 0.014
